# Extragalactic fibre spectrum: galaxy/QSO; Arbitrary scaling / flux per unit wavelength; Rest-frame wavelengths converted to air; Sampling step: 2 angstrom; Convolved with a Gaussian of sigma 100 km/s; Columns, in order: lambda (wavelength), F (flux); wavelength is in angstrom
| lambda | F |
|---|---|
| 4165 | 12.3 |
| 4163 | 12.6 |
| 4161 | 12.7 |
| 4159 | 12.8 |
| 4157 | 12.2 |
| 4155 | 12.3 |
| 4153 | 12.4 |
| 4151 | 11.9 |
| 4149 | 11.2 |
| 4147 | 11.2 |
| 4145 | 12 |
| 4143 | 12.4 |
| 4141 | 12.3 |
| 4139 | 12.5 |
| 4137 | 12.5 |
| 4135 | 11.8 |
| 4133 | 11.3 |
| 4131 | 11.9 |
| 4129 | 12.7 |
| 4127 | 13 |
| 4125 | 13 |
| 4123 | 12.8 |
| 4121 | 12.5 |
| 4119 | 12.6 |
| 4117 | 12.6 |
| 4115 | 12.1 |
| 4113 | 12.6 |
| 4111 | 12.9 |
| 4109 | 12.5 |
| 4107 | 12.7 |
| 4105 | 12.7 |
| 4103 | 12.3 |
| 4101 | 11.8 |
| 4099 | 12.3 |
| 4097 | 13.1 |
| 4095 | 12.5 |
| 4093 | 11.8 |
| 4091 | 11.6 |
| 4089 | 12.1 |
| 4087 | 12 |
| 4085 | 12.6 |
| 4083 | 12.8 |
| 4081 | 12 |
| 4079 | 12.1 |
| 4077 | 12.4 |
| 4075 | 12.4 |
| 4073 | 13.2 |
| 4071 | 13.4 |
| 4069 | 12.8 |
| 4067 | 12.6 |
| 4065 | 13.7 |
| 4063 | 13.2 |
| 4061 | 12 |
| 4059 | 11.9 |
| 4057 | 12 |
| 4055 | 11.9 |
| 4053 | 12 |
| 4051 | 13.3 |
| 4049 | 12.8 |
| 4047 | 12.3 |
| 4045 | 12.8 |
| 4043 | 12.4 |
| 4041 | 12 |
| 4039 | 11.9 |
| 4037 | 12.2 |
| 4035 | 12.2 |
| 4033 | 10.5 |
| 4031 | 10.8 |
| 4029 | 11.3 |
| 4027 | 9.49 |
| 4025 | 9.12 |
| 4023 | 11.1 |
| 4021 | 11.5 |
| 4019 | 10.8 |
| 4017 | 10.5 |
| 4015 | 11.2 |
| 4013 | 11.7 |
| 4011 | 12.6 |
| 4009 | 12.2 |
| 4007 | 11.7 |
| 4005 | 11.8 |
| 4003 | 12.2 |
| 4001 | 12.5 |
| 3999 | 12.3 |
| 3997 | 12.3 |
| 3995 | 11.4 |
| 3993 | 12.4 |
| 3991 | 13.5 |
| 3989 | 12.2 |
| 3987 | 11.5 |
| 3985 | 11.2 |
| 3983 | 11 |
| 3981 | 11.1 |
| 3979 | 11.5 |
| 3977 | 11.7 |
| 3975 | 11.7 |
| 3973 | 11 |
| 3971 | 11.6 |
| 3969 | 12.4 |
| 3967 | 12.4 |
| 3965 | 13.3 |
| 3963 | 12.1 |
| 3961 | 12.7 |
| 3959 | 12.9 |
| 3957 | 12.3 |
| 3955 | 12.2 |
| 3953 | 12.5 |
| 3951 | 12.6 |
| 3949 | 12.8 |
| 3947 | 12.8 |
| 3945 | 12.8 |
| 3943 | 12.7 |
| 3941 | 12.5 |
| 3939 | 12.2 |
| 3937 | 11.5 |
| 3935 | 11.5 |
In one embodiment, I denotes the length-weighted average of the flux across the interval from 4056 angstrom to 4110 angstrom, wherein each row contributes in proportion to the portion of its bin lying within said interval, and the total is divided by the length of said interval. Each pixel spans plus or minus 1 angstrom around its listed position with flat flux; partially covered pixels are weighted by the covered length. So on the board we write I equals 12.5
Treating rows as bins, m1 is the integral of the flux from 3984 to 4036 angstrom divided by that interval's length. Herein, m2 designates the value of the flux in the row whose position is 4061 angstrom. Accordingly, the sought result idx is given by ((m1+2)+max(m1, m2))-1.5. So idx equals 24.0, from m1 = 11.5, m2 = 12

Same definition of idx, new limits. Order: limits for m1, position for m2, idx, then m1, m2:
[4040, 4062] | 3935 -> 25.1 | 12.3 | 11.5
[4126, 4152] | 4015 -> 24.6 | 12.1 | 11.2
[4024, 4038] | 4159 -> 24.1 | 10.8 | 12.8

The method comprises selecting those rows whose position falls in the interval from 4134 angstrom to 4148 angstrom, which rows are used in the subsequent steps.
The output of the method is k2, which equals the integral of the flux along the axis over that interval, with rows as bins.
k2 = 169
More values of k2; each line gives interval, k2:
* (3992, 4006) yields 170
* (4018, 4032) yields 148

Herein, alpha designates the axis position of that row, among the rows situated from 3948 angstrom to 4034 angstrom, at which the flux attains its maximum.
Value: 3991 angstrom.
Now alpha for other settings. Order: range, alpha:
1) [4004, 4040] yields 4011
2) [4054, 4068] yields 4065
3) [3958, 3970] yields 3965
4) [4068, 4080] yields 4071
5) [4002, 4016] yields 4011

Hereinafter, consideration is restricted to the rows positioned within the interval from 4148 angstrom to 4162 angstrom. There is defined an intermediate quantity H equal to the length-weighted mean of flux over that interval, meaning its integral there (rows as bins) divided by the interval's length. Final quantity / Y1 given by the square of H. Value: 149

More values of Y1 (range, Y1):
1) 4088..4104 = 149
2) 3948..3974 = 153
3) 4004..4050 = 133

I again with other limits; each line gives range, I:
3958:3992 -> 12.0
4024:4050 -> 11.5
